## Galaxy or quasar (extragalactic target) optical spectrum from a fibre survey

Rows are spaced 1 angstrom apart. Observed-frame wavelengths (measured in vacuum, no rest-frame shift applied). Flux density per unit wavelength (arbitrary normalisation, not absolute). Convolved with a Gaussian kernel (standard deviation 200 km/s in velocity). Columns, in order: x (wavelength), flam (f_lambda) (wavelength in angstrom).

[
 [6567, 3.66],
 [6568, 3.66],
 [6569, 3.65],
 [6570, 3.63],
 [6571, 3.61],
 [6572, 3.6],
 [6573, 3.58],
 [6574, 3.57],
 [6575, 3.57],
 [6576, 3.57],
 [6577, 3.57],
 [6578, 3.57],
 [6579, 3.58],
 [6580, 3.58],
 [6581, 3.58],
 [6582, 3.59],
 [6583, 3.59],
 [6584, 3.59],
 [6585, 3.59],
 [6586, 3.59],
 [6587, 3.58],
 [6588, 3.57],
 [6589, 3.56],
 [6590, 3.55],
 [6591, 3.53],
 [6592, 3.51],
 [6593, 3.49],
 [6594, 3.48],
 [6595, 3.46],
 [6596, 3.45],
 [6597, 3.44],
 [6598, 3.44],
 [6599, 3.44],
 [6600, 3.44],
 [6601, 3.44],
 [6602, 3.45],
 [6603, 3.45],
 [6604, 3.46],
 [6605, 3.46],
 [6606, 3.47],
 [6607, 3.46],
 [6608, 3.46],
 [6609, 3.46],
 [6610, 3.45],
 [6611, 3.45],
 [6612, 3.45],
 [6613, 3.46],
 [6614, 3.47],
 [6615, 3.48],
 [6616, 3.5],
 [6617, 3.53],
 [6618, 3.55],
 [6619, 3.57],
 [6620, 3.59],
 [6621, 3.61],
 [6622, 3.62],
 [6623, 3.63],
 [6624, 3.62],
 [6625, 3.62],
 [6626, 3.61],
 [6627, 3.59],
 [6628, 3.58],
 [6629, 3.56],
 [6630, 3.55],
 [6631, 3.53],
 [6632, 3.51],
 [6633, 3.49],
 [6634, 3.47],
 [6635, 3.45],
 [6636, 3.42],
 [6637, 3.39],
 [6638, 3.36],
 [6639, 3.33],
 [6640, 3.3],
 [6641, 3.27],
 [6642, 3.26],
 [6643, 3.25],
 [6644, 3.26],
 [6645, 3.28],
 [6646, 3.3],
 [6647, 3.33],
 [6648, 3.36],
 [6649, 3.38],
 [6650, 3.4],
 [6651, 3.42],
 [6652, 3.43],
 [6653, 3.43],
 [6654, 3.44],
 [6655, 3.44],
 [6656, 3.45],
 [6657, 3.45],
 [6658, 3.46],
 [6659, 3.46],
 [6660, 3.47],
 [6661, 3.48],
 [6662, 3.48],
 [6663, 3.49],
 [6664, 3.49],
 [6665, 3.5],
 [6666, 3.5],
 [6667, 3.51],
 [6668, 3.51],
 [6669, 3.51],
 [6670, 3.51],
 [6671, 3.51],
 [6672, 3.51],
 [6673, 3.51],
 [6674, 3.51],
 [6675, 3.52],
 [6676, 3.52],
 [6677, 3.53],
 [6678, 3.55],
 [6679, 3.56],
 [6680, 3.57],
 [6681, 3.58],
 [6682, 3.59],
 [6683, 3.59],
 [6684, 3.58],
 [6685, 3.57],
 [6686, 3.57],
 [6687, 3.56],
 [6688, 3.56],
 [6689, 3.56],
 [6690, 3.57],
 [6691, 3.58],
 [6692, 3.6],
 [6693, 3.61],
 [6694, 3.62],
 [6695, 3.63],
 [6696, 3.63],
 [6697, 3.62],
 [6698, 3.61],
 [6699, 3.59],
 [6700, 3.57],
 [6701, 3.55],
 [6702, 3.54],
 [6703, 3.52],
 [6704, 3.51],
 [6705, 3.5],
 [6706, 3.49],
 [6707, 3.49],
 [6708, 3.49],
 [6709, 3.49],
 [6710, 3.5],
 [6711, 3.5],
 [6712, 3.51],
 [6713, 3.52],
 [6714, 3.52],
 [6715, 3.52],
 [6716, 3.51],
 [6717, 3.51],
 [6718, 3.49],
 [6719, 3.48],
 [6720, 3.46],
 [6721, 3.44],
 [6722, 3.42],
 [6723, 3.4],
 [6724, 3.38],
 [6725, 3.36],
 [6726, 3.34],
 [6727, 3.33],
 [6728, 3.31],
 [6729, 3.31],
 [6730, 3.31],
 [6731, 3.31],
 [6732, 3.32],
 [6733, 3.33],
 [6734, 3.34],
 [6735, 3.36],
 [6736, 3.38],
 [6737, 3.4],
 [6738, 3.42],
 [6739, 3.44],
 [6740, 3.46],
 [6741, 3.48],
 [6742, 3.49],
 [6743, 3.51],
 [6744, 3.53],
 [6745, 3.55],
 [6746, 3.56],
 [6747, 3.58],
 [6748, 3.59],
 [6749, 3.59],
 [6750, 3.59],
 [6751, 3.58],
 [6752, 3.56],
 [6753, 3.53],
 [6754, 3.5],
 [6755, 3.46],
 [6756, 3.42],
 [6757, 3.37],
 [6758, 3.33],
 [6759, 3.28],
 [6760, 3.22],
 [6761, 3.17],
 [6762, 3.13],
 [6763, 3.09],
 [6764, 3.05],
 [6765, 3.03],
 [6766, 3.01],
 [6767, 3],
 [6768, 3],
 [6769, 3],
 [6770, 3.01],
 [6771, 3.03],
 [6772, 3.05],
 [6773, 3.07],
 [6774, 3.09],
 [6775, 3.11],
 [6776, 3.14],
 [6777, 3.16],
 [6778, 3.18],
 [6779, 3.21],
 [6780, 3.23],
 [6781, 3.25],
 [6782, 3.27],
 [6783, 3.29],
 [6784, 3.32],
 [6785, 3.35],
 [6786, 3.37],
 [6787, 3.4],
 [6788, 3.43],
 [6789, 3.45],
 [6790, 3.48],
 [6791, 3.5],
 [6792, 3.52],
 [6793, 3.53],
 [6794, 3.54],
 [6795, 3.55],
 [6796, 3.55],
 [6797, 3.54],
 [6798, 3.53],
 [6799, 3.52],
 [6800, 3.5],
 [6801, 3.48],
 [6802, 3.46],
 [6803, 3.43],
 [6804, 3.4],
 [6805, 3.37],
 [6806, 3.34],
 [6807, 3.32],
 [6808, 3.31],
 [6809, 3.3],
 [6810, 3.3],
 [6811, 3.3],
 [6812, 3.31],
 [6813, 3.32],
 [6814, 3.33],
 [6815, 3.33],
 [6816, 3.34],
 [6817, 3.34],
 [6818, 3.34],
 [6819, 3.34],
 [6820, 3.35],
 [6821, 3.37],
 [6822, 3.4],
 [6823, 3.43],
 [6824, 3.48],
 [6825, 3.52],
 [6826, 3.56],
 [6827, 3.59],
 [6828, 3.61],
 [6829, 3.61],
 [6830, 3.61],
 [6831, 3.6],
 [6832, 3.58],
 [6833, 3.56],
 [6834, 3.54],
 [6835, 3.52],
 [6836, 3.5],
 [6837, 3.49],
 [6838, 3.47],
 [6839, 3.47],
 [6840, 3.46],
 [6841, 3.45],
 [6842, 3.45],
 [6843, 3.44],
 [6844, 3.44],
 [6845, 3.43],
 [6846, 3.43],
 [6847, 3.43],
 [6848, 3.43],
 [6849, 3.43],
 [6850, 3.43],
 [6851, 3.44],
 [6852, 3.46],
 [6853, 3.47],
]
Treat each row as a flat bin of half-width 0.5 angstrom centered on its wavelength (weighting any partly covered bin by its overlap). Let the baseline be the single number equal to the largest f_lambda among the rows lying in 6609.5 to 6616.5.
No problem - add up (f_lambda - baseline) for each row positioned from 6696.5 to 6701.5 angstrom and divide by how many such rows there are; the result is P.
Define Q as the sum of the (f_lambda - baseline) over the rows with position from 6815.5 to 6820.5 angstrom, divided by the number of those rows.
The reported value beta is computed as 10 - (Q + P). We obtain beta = 10.1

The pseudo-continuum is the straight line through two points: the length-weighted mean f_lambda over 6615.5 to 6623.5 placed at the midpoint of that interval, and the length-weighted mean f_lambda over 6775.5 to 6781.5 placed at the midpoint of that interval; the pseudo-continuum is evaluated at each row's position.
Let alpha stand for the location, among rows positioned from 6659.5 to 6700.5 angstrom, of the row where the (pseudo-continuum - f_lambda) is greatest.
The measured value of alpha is 6660 angstrom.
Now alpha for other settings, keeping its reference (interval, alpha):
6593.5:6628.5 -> 6597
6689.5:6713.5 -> 6706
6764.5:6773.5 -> 6767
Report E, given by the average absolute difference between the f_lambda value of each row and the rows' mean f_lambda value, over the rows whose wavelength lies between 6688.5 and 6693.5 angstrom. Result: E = 0.017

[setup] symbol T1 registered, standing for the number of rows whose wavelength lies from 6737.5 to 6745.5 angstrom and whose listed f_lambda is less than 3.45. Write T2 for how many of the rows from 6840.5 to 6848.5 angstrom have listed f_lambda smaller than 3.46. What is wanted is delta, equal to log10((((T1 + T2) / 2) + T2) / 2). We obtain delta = 0.81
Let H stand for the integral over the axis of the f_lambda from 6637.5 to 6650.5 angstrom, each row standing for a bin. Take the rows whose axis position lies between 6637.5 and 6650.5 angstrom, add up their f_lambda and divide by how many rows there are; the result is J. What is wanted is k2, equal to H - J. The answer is 39.8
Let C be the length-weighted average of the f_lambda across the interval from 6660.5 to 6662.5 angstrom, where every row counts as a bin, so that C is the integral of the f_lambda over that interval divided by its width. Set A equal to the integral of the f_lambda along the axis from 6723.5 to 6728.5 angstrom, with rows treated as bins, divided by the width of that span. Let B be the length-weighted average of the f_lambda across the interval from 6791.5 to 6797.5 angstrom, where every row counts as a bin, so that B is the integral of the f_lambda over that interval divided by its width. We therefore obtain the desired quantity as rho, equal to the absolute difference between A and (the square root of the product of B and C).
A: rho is 0.17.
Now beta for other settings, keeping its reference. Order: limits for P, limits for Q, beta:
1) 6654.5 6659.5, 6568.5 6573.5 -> 9.9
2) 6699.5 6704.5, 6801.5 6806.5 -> 10.1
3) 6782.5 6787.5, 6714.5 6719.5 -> 10.2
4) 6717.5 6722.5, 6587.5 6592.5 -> 10.0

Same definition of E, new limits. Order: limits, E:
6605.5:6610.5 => 0.004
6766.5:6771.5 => 0.010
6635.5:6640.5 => 0.036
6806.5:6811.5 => 0.007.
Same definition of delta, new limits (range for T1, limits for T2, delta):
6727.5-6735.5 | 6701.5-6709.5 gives 0.30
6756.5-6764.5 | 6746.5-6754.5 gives 0.30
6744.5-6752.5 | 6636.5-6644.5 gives 0.78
